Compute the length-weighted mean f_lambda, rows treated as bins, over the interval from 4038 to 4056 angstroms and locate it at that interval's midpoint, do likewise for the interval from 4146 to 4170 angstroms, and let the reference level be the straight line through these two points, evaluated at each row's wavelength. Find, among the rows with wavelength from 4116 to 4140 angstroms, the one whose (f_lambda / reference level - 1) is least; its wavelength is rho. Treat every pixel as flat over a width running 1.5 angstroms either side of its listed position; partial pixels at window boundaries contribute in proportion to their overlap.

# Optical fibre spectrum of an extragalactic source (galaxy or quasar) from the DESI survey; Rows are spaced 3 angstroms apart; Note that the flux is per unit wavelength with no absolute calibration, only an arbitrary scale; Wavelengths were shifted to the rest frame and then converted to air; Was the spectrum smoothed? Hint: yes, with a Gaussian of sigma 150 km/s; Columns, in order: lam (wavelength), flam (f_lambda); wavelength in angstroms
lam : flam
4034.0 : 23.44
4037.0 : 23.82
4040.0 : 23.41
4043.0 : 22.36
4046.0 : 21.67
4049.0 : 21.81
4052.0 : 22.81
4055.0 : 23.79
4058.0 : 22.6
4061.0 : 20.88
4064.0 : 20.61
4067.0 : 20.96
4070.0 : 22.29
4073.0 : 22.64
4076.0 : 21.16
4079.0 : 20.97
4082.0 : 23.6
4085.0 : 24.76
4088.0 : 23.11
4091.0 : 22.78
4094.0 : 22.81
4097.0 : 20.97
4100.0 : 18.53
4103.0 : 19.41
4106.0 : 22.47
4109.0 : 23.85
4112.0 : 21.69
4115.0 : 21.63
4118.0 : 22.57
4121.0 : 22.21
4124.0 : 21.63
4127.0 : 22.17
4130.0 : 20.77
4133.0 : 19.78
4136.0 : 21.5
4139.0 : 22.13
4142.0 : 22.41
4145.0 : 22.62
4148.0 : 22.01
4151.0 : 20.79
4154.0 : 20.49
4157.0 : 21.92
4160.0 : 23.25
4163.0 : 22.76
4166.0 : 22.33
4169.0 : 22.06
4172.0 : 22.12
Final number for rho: 4133.0 angstroms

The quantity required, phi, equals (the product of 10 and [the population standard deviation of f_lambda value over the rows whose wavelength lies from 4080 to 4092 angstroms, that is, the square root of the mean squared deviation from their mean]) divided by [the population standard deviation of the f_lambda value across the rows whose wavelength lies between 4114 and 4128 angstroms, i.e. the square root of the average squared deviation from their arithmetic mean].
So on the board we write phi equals 21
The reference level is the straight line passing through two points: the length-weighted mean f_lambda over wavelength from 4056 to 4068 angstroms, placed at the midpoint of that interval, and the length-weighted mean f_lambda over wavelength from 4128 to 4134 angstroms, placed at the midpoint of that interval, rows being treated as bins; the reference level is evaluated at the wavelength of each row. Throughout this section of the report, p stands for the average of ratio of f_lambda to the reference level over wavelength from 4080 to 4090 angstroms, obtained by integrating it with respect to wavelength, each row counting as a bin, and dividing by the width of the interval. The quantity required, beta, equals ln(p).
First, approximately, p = 1.12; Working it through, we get 0.11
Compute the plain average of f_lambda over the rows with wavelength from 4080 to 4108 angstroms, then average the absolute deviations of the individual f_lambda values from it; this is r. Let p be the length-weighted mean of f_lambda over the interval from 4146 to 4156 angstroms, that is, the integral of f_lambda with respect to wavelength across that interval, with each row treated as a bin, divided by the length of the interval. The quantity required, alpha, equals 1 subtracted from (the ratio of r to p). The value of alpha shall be -0.924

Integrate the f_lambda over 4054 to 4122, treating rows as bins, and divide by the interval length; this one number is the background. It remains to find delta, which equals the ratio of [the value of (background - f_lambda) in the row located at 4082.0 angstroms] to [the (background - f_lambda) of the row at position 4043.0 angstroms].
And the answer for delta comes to 4.4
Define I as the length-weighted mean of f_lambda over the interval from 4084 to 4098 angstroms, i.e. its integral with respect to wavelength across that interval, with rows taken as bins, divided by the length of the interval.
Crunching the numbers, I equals 22.9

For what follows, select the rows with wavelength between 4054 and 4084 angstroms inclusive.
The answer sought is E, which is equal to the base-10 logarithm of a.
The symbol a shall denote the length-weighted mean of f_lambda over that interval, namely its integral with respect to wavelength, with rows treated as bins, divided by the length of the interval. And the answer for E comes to 1.342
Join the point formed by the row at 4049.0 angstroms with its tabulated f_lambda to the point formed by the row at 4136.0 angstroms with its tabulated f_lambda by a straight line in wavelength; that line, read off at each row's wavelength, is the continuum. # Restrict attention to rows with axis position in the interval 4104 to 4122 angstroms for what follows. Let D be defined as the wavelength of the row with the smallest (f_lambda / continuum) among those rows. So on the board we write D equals 4115.0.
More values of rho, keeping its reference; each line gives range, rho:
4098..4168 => 4100.0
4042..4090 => 4064.0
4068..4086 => 4079.0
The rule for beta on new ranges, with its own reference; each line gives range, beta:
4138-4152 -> 0.08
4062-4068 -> -0.03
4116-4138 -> 0.05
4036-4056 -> 0.05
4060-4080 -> 0.00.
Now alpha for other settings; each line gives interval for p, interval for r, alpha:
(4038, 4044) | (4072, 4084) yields -0.955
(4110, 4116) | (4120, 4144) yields -0.969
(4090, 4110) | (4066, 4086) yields -0.947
